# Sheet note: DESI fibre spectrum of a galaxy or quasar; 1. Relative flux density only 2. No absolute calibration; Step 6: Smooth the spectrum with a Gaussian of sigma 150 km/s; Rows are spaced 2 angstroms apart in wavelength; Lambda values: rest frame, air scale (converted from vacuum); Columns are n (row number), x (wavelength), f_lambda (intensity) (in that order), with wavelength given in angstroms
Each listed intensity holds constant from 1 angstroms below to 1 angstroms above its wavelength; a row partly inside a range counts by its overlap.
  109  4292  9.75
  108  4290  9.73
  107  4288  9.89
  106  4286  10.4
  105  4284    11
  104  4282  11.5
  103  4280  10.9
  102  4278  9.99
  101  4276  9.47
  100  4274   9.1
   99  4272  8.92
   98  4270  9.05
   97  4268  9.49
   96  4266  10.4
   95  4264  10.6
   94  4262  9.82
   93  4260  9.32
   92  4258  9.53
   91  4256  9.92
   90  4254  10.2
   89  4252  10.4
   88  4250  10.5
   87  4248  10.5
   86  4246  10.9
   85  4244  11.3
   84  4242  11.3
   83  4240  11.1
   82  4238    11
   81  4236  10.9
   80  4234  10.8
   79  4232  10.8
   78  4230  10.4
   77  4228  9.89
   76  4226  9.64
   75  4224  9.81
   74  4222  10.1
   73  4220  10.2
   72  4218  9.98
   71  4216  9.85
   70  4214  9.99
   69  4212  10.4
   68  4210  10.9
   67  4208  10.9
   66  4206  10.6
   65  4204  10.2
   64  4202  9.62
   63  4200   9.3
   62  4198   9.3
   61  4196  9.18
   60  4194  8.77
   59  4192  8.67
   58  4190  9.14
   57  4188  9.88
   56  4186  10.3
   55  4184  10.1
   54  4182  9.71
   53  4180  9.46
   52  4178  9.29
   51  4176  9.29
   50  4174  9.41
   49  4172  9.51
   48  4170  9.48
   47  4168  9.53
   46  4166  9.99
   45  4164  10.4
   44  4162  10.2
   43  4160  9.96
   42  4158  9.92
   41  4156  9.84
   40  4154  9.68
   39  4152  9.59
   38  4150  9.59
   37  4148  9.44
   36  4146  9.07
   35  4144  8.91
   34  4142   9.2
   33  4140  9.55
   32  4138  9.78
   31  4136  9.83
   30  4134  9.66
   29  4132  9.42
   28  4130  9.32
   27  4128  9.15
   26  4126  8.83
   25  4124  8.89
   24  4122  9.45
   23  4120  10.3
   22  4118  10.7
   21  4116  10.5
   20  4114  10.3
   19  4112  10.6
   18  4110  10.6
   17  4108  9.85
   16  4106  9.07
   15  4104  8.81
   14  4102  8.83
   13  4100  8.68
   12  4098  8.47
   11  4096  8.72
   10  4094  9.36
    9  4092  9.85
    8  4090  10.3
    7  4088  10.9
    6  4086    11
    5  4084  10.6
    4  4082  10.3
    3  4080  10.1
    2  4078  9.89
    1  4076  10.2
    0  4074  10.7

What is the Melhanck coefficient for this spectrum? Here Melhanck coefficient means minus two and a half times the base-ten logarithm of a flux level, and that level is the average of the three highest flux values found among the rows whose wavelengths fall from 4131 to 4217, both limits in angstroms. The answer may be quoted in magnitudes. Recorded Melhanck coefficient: -2.58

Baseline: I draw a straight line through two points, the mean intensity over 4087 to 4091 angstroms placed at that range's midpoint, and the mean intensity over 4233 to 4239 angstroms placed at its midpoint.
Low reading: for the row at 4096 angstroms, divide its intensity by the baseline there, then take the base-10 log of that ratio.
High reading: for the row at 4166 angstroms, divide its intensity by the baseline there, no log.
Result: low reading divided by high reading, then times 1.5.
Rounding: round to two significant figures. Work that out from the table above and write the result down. -0.14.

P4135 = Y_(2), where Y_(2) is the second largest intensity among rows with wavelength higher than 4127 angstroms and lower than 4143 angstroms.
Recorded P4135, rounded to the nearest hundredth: 9.78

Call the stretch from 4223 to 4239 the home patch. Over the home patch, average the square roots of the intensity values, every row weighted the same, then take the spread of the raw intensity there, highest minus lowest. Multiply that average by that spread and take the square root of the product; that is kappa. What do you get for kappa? 2.1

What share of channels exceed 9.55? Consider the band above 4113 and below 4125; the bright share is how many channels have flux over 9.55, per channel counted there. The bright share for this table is 0.7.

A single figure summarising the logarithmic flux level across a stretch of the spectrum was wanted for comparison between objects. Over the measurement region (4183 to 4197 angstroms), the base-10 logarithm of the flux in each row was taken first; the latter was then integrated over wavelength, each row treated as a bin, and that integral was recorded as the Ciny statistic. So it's 13.6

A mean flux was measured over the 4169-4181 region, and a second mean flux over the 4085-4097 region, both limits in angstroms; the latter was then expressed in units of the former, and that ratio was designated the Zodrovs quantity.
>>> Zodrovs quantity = 1.07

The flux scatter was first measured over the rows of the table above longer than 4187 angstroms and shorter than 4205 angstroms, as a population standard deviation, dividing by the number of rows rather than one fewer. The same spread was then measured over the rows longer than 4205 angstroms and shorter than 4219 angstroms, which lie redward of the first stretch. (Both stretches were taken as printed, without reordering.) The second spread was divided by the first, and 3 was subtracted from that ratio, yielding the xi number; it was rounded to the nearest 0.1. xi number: -2.1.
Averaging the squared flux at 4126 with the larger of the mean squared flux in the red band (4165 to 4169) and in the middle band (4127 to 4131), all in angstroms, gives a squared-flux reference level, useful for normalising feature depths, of 87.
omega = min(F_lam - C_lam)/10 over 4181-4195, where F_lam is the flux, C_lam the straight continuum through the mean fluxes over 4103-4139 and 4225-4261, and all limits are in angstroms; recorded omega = -0.15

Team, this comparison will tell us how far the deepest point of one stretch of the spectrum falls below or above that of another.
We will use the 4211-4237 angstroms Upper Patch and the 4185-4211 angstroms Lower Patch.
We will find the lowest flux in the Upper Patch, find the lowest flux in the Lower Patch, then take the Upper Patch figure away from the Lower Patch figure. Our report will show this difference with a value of -1.0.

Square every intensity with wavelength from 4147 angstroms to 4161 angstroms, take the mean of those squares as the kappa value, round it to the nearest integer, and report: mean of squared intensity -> 94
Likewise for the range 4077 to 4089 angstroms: 110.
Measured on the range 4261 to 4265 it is 104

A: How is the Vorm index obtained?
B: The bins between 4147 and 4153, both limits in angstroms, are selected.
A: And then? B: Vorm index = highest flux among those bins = 9.59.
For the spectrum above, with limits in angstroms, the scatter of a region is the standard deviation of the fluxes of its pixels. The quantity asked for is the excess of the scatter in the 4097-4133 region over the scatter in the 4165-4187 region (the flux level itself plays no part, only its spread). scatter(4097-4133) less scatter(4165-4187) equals 0.4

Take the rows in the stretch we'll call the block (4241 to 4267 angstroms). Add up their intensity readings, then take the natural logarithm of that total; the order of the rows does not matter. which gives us 4.90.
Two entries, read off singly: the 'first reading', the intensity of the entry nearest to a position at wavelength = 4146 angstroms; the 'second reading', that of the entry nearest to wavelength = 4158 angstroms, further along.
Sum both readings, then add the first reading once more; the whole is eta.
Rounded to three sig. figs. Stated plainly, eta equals 28.1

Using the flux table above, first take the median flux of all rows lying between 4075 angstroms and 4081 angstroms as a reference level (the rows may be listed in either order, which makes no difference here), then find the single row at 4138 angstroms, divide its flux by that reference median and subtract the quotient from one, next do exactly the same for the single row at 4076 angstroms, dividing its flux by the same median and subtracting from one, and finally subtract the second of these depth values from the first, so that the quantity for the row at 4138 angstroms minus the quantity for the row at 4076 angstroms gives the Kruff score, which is 0.04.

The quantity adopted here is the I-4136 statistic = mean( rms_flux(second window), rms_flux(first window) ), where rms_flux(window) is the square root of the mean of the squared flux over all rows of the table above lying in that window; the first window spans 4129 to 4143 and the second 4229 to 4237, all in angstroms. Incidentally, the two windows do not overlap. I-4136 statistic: 10.1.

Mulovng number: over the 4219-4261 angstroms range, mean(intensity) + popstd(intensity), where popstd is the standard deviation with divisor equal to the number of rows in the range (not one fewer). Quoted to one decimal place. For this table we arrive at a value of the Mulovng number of 11.0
